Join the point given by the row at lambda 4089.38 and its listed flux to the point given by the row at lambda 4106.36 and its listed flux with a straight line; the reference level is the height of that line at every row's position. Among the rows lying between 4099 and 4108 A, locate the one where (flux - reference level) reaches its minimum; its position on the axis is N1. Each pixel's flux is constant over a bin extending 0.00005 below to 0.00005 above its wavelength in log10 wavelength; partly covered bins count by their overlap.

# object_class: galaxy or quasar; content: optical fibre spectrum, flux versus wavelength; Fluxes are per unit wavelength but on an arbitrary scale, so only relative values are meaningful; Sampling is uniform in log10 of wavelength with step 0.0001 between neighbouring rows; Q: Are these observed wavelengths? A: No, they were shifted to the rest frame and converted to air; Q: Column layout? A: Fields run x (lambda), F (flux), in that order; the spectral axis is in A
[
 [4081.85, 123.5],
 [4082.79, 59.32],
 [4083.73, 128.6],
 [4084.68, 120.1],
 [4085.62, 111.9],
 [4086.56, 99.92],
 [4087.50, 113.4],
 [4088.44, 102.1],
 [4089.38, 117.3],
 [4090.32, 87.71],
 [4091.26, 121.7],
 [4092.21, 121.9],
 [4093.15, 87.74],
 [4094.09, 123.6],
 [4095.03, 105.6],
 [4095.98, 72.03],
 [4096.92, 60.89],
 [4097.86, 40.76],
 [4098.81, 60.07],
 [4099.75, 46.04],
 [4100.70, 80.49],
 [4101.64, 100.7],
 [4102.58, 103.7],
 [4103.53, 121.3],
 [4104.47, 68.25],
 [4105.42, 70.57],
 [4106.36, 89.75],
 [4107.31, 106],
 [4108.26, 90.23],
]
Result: 4099.75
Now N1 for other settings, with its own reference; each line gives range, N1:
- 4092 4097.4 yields 4096.92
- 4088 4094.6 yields 4090.32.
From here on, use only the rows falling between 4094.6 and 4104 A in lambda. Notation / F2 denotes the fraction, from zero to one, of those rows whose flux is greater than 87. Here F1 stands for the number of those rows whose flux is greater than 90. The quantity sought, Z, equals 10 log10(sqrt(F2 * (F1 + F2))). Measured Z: 1.2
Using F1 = 4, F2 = 0.4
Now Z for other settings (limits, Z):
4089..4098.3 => 3.0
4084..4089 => 3.9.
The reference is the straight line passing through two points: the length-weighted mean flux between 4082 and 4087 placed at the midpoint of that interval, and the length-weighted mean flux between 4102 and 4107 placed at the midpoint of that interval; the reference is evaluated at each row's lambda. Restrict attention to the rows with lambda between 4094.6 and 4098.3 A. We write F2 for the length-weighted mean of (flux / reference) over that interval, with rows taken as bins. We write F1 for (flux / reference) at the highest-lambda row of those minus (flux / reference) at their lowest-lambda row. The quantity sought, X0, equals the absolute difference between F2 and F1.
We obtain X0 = 1.4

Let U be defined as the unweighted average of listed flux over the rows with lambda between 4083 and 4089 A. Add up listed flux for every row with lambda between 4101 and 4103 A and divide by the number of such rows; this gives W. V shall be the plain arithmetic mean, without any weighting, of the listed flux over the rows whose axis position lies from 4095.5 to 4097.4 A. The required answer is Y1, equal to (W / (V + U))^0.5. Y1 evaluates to 0.76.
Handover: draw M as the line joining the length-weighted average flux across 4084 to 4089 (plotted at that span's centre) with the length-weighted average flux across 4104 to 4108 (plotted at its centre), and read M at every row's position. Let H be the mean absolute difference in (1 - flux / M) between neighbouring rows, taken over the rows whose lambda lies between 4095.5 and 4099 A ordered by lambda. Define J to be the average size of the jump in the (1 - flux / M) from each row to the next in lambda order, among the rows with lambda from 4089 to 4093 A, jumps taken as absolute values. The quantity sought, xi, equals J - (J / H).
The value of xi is -0.99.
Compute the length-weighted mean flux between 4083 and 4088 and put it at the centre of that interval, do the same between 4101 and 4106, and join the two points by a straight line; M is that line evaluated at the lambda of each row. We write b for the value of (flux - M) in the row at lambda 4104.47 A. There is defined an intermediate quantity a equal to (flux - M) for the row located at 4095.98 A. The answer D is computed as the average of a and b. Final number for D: -26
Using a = -29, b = -23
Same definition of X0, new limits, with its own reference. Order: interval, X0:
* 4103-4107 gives 1.3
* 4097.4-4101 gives 0.2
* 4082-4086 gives 0.5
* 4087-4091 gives 1.3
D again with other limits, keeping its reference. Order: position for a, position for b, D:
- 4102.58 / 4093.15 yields -3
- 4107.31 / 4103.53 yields 23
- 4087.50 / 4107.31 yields 11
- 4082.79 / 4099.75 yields -53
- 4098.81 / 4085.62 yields -19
